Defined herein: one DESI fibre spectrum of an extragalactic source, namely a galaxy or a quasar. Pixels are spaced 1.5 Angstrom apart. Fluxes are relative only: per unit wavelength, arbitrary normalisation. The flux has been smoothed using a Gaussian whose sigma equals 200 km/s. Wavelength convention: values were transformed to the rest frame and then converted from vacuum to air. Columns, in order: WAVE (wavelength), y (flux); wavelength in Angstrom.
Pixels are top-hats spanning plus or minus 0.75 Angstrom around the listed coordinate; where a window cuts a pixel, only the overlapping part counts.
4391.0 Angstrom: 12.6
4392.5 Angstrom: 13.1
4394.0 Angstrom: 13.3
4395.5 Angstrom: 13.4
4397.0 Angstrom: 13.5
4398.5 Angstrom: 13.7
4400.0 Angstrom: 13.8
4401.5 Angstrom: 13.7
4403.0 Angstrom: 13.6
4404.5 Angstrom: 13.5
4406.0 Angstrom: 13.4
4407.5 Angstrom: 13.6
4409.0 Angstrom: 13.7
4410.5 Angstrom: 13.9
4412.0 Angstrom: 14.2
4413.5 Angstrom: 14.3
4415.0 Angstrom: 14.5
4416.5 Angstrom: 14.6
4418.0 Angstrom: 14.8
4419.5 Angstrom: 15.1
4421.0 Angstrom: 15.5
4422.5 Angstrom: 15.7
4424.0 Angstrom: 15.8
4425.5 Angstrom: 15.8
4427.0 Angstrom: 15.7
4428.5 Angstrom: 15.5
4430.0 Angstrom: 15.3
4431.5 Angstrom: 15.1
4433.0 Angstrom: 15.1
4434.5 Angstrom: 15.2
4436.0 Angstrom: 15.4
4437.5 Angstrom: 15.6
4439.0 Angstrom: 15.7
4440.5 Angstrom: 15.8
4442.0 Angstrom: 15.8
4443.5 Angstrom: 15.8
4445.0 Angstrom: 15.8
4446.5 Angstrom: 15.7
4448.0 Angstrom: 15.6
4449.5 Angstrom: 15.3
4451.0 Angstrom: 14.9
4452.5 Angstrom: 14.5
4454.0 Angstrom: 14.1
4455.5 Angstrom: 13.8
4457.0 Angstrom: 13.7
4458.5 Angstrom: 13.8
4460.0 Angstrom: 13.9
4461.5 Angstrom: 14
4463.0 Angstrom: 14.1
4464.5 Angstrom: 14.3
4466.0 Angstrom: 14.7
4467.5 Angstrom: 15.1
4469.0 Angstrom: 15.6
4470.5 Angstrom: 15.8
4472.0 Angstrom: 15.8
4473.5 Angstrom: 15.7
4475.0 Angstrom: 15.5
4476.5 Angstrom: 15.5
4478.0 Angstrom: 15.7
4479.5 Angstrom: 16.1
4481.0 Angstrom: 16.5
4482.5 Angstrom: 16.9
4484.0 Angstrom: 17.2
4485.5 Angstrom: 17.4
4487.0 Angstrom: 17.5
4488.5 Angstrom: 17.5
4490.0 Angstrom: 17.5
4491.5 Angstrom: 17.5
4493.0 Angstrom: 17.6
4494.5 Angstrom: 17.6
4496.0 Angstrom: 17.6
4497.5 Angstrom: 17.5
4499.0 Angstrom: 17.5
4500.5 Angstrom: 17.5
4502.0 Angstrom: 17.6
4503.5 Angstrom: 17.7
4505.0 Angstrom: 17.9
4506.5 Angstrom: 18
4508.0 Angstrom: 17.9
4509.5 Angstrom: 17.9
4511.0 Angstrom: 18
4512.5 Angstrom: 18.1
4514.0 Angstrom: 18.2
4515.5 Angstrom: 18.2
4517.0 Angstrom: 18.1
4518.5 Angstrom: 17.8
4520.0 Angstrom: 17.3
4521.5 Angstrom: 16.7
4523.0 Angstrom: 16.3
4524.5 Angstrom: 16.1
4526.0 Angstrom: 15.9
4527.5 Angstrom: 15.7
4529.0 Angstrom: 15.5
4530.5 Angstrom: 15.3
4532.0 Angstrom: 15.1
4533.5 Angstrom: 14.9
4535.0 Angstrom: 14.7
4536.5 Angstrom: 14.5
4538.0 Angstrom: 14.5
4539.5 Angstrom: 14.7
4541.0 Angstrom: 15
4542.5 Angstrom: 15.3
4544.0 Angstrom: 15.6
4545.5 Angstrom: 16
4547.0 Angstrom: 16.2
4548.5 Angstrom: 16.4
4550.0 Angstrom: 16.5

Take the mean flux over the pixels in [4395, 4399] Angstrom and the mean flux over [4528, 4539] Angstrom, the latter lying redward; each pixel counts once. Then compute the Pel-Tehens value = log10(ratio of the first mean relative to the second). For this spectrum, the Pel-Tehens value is -0.043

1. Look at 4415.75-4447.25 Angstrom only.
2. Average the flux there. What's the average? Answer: 15.5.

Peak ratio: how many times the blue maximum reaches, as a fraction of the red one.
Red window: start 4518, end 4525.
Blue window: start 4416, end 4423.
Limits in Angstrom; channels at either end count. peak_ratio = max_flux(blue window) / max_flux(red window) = 0.88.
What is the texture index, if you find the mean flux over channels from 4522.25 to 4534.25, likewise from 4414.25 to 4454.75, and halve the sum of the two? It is 15.5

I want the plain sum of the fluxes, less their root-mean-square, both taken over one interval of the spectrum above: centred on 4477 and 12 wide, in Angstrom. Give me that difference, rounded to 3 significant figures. 112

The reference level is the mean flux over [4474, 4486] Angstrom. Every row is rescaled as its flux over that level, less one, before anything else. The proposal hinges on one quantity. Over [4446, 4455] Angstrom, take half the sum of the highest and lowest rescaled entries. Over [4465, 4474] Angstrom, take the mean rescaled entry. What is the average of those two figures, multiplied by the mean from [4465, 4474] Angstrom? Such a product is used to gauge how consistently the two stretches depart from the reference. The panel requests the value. 0.004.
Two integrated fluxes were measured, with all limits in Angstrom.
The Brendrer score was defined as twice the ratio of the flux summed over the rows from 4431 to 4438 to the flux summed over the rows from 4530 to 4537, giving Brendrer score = 2.1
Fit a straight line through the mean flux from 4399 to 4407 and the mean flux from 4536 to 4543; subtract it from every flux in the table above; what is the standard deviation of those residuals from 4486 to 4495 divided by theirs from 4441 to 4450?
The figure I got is 0.2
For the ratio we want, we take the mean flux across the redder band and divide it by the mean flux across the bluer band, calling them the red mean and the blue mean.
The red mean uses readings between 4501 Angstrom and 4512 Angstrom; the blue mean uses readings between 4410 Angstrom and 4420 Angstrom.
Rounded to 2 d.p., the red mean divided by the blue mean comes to 1.23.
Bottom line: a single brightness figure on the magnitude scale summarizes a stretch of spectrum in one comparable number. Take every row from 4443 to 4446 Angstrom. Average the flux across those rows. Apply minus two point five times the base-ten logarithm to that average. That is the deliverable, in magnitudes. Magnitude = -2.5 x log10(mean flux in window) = -3.00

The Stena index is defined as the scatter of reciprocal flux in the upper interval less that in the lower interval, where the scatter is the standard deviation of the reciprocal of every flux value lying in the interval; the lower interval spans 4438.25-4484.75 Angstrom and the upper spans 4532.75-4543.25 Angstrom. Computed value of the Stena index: -0.0028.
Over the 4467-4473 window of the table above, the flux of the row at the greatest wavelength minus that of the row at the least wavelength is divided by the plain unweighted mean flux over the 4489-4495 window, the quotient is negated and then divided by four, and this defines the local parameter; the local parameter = -0.010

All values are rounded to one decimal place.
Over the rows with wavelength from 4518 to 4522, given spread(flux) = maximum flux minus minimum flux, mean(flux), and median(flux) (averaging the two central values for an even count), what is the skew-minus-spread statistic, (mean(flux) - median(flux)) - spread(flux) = -1.1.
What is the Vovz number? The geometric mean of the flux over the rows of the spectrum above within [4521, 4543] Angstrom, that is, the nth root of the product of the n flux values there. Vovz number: 15.3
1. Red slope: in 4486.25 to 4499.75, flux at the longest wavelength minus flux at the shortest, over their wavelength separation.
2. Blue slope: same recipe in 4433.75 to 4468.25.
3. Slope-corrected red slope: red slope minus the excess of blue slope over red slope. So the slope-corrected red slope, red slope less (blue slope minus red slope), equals 0.003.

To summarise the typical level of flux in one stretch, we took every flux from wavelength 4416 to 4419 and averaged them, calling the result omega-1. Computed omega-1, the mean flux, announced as 14.7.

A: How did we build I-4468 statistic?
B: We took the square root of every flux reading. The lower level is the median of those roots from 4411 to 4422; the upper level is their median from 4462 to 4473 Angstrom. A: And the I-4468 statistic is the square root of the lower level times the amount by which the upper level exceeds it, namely 0.50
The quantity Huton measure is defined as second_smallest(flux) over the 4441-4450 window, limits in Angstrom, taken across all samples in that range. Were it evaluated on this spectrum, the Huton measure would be 15.6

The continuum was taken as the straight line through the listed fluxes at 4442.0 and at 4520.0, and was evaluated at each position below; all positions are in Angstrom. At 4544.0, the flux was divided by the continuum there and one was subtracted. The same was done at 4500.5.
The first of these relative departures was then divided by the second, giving -3.6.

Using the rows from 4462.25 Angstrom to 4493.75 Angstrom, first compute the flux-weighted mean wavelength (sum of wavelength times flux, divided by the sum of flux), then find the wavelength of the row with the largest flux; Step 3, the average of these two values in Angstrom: 4485.8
